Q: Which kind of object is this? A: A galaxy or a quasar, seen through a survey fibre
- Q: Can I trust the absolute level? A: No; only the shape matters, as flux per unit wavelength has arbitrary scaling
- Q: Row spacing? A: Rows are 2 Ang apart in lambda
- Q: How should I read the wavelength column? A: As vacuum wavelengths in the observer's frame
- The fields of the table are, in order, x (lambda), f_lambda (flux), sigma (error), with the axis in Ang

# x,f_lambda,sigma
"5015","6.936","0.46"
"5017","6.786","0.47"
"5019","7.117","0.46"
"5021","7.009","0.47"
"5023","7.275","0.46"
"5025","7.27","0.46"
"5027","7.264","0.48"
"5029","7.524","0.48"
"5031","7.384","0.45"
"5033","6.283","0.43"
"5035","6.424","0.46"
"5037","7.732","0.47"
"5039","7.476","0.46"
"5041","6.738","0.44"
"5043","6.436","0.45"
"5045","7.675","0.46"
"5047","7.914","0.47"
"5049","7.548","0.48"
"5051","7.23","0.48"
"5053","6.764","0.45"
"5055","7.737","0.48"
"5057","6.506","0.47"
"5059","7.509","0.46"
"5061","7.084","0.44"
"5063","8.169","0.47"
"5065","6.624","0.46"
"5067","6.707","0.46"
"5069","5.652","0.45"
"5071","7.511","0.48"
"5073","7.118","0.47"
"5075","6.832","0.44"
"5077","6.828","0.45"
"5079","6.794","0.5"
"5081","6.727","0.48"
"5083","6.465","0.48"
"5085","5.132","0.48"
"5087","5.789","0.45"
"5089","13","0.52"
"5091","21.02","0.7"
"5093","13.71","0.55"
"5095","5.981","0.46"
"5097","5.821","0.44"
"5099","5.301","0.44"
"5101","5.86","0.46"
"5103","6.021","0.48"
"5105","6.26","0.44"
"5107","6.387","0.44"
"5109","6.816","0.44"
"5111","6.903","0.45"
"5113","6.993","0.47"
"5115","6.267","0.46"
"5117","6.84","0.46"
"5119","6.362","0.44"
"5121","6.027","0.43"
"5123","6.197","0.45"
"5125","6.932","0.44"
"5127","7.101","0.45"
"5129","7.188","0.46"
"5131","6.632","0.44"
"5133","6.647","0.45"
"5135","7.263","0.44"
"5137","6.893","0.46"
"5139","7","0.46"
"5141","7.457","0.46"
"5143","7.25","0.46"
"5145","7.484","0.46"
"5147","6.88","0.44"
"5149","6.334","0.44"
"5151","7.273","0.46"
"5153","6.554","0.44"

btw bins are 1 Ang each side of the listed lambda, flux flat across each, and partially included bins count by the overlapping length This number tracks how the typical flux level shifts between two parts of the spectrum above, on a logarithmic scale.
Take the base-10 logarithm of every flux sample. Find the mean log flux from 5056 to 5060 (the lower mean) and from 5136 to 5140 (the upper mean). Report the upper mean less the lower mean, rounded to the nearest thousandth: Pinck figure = -0.003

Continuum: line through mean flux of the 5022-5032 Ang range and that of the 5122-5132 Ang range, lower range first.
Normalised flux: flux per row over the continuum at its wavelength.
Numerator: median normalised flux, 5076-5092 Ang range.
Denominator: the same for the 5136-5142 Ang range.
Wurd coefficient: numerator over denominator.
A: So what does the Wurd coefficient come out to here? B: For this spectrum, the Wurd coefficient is 0.92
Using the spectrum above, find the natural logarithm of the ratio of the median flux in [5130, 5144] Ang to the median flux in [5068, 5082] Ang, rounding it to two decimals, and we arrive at 0.02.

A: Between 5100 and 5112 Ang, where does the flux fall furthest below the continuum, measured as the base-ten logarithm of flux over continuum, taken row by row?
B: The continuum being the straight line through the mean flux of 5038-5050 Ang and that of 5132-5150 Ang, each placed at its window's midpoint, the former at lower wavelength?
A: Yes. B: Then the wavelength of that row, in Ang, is 5101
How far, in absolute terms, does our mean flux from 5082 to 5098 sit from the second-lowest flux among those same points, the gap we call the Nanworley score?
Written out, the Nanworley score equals 3.83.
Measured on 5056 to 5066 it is 0.55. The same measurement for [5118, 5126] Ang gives 0.18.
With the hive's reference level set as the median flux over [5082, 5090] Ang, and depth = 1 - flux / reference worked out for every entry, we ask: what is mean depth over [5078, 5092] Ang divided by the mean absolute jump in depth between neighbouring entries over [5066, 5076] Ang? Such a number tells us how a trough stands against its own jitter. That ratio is -3.5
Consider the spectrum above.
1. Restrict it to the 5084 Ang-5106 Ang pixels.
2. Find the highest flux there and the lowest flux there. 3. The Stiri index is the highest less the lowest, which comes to 16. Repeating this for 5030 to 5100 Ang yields 16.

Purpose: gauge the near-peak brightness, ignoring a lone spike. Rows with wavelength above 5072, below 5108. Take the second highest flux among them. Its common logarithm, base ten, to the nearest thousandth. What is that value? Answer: 1.137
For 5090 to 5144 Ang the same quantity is 1.137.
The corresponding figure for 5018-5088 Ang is 0.898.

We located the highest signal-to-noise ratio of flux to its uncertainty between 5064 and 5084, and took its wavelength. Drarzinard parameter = 5071 Ang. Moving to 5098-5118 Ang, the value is 5109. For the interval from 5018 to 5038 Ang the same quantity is 5037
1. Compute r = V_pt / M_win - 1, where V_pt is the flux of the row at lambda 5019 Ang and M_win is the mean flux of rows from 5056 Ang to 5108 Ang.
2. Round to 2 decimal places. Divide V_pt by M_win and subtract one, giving -0.06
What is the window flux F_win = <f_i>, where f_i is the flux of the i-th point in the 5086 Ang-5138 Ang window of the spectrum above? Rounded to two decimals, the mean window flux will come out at 7.55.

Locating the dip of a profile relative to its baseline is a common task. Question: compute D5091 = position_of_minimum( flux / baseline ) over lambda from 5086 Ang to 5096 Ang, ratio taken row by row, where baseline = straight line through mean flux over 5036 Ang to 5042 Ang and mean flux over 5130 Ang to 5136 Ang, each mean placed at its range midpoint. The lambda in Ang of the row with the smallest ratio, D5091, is 5087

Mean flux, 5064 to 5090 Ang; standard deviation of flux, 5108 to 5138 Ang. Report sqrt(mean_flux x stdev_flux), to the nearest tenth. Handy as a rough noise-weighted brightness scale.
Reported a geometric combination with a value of 1.6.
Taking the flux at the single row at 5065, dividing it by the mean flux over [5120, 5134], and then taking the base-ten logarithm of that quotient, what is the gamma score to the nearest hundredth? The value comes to 0.00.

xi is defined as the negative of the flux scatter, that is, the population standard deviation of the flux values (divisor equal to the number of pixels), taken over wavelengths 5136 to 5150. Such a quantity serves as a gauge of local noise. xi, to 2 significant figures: -0.37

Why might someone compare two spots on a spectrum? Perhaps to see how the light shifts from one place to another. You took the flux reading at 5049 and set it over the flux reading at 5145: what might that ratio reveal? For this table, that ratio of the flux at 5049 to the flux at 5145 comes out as 1.01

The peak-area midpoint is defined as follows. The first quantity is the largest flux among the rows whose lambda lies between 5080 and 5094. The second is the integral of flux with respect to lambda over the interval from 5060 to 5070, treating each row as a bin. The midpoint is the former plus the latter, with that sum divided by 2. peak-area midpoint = 45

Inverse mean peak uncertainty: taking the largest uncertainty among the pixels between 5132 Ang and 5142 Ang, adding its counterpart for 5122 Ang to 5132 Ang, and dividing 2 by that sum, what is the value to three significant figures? 2.17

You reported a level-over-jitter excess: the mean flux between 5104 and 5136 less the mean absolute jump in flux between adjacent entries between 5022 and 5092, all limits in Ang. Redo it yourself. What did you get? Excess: 5.7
